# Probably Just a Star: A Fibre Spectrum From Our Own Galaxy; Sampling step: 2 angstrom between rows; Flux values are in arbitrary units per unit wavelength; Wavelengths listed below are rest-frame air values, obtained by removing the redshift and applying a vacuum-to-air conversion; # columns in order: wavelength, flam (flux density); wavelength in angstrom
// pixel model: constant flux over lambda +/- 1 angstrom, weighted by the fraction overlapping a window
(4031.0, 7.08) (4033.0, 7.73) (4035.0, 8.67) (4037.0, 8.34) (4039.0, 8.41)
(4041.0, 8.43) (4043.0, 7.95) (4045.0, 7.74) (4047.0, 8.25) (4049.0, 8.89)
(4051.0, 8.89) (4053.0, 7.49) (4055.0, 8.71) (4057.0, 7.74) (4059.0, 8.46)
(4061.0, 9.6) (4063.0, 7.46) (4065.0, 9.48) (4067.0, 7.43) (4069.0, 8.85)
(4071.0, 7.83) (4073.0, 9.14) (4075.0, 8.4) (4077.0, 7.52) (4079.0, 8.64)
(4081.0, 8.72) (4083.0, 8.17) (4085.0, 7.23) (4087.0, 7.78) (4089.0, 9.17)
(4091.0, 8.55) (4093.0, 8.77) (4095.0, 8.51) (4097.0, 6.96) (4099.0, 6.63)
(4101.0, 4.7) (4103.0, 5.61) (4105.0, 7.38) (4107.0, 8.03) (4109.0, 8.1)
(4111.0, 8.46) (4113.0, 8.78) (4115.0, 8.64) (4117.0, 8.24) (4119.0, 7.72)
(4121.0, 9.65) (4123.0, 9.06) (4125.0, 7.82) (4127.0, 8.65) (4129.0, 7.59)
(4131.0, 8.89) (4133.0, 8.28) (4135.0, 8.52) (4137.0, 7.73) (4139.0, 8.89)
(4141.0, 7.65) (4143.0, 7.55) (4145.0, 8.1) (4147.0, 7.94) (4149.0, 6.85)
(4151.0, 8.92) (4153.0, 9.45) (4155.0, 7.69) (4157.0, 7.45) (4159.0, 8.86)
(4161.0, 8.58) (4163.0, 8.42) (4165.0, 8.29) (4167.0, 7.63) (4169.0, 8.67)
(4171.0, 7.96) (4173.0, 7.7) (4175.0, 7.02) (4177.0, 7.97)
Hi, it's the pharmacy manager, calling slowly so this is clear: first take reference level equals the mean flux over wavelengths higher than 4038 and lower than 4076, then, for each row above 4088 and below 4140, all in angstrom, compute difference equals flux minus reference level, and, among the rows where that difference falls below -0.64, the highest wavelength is 4137.0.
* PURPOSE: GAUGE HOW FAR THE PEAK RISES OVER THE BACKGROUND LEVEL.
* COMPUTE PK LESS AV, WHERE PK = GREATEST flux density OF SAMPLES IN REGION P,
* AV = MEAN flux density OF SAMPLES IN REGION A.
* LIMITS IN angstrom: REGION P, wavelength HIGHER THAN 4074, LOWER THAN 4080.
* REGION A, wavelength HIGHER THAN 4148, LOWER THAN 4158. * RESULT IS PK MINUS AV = 0.57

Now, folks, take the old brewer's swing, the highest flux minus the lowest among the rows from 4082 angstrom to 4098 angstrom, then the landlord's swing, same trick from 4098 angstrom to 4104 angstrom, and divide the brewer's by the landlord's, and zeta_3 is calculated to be 1.1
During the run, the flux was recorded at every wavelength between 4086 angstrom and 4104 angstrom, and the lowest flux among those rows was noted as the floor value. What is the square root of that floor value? 2.17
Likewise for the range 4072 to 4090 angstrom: 2.69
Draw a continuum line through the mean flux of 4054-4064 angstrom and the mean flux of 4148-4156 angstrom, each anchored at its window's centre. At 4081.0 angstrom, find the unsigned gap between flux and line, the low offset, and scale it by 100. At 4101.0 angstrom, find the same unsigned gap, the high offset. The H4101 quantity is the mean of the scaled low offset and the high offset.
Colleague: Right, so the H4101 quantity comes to 20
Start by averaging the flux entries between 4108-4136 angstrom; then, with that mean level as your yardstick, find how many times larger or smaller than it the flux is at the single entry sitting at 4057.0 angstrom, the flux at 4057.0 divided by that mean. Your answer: 0.92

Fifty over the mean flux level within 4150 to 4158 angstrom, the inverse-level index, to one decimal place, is 6.0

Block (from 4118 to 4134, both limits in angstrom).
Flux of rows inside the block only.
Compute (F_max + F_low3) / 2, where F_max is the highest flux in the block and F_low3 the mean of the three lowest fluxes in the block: 8.68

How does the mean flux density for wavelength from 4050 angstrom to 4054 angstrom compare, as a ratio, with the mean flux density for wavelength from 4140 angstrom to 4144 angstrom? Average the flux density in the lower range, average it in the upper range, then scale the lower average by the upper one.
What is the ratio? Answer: 1.08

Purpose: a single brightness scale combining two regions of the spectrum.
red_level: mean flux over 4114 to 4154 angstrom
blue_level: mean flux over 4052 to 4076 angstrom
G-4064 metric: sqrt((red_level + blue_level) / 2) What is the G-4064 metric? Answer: 2.89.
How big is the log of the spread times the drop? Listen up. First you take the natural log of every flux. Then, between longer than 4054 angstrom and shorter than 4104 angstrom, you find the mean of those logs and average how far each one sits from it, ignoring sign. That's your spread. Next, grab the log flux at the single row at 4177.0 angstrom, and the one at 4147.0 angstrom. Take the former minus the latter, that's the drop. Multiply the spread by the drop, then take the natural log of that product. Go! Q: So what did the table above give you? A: -7.7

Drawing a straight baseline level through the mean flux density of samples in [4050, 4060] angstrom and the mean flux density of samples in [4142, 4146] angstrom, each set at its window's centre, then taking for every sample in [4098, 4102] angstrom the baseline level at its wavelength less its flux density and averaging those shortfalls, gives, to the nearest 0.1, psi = 2.4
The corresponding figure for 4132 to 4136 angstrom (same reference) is -0.5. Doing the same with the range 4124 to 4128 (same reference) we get -0.3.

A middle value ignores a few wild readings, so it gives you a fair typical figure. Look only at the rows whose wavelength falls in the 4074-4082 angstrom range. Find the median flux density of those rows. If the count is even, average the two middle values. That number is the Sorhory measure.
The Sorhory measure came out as 8.5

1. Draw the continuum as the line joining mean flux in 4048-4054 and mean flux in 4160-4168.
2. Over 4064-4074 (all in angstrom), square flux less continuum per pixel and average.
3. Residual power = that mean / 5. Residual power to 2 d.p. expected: 0.13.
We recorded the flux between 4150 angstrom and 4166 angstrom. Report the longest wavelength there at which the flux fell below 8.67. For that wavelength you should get 4165.0 angstrom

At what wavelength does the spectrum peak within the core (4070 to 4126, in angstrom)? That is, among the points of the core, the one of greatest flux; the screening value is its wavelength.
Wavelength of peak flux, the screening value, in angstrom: 4121.0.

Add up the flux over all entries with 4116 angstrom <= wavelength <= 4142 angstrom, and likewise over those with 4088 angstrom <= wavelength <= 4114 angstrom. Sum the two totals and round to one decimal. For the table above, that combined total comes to 208.3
